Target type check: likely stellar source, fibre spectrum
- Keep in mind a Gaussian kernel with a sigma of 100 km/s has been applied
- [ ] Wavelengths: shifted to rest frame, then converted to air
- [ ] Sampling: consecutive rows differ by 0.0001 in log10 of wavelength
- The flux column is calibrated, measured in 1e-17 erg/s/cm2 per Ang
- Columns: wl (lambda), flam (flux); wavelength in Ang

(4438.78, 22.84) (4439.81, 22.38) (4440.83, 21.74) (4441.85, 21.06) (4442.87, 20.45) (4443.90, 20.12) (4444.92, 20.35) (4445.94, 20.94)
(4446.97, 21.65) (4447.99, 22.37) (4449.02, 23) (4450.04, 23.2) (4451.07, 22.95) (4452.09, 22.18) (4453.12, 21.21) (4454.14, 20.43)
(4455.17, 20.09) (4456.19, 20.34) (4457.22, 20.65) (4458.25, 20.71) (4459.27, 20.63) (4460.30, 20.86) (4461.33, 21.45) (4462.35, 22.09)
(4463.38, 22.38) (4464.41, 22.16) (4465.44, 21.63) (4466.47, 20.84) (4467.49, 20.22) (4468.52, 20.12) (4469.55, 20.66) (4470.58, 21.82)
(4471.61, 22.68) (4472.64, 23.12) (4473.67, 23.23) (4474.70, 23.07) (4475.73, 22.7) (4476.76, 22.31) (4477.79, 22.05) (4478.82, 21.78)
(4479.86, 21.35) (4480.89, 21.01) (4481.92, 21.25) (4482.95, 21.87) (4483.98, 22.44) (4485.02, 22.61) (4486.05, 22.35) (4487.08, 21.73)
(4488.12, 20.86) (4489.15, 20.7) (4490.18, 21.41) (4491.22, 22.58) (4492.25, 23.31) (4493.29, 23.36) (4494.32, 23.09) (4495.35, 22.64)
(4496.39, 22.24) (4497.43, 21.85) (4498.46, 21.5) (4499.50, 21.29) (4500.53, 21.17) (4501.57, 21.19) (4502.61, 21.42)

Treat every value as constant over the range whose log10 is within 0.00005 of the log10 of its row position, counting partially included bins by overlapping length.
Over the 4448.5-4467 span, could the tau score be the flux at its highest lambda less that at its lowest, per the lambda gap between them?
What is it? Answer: -0.1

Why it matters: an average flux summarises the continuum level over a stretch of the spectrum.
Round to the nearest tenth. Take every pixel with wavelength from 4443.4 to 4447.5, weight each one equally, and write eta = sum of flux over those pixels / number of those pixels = 20.8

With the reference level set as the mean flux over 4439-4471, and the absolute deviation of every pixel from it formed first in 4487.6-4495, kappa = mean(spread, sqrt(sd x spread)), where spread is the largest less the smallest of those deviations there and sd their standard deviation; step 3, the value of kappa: 1.6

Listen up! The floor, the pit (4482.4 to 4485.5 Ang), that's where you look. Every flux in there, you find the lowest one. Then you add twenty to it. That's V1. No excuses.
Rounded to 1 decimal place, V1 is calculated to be 41.9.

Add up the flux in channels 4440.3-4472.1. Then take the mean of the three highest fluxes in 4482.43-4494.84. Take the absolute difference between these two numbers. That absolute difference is 638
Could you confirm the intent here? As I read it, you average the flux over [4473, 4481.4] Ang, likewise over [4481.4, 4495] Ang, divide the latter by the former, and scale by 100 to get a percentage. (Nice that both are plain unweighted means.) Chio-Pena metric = 100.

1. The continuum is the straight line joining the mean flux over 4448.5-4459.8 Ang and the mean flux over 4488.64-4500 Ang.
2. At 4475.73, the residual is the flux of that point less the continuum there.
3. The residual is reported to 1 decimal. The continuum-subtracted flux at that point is 0.9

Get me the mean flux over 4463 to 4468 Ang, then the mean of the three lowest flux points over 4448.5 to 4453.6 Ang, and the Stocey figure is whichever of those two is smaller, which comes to 21.4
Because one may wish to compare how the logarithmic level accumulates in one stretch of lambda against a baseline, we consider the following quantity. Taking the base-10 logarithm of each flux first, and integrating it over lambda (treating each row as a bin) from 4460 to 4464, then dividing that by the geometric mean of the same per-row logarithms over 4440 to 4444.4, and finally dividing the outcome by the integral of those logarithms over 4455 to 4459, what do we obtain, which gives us 0.77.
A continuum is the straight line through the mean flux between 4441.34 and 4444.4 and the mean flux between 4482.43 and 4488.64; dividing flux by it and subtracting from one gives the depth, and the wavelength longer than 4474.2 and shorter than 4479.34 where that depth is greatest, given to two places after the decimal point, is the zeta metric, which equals 4478.82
